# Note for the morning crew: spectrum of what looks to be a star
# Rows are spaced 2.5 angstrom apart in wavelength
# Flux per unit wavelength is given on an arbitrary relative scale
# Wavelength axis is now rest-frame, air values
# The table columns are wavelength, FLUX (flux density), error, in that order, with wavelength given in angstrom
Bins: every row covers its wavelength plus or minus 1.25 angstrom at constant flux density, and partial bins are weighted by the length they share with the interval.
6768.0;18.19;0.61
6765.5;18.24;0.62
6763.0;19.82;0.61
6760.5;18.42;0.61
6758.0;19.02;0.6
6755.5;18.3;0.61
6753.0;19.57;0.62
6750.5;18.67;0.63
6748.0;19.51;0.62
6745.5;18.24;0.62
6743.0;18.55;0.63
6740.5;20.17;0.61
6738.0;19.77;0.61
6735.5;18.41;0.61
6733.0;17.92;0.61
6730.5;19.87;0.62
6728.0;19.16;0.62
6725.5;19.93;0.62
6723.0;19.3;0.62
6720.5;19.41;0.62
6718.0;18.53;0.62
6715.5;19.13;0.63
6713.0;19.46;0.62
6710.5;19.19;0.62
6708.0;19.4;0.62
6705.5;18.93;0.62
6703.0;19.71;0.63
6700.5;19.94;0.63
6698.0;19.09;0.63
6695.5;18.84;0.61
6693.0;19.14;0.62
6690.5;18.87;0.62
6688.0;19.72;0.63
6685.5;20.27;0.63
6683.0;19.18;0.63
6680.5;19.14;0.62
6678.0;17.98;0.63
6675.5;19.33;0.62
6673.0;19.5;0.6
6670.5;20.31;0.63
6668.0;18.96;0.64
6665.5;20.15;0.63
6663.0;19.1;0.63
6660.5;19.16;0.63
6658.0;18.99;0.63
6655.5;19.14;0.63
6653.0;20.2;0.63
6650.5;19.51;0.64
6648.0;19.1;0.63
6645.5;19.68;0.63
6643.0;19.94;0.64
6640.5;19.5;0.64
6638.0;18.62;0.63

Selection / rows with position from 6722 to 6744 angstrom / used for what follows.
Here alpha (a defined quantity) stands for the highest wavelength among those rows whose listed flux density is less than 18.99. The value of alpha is 6743.0 angstrom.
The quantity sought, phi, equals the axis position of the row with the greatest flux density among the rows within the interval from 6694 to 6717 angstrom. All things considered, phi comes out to 6700.5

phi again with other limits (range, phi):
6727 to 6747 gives 6740.5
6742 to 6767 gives 6763.0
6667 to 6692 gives 6670.5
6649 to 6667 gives 6653.0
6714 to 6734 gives 6725.5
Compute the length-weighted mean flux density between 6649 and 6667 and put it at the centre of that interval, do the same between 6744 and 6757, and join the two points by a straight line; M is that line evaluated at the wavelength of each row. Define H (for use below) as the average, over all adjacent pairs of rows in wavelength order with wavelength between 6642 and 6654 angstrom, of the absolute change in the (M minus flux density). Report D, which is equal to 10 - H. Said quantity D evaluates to 9.5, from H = 0.5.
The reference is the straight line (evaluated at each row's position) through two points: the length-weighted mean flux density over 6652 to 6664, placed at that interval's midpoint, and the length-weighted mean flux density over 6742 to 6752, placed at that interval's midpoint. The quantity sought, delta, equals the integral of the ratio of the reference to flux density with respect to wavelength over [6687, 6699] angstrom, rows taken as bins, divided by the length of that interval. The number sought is 0.999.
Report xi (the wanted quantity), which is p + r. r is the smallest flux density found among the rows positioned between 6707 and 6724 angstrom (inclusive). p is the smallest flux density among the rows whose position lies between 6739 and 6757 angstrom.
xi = 36.8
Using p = 18.24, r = 18.53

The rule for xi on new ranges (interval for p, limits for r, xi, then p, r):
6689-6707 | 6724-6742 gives 36.8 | 18.84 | 17.92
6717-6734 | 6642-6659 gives 36.9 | 17.92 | 18.99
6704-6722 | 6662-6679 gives 36.5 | 18.53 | 17.98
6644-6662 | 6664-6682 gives 37.0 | 18.99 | 17.98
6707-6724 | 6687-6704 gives 37.4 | 18.53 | 18.84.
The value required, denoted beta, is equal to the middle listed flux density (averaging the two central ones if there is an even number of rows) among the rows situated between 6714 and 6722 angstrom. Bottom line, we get 19.1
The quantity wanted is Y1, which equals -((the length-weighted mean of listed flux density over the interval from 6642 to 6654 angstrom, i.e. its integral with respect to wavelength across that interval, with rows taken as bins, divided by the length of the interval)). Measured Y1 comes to -19.7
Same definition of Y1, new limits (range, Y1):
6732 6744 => -19.0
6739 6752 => -19.1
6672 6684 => -19.0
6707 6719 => -19.1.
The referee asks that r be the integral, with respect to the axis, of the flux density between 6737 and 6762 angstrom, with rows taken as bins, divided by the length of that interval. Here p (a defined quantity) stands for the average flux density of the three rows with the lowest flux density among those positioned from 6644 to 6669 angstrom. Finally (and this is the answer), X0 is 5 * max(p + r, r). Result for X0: 190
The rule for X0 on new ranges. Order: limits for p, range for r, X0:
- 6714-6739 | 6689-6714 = 188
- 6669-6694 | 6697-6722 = 190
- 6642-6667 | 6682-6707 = 192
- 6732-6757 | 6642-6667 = 188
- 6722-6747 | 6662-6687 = 188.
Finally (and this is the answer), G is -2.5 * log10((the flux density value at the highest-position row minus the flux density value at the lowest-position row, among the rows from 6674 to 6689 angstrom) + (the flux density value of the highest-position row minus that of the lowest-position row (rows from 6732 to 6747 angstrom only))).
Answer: 0.4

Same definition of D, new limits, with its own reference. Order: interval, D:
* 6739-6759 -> 9.0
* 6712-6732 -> 9.4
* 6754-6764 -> 9.1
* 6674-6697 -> 9.3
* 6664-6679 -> 9.0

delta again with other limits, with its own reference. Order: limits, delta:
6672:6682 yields 1.012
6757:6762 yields 0.997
